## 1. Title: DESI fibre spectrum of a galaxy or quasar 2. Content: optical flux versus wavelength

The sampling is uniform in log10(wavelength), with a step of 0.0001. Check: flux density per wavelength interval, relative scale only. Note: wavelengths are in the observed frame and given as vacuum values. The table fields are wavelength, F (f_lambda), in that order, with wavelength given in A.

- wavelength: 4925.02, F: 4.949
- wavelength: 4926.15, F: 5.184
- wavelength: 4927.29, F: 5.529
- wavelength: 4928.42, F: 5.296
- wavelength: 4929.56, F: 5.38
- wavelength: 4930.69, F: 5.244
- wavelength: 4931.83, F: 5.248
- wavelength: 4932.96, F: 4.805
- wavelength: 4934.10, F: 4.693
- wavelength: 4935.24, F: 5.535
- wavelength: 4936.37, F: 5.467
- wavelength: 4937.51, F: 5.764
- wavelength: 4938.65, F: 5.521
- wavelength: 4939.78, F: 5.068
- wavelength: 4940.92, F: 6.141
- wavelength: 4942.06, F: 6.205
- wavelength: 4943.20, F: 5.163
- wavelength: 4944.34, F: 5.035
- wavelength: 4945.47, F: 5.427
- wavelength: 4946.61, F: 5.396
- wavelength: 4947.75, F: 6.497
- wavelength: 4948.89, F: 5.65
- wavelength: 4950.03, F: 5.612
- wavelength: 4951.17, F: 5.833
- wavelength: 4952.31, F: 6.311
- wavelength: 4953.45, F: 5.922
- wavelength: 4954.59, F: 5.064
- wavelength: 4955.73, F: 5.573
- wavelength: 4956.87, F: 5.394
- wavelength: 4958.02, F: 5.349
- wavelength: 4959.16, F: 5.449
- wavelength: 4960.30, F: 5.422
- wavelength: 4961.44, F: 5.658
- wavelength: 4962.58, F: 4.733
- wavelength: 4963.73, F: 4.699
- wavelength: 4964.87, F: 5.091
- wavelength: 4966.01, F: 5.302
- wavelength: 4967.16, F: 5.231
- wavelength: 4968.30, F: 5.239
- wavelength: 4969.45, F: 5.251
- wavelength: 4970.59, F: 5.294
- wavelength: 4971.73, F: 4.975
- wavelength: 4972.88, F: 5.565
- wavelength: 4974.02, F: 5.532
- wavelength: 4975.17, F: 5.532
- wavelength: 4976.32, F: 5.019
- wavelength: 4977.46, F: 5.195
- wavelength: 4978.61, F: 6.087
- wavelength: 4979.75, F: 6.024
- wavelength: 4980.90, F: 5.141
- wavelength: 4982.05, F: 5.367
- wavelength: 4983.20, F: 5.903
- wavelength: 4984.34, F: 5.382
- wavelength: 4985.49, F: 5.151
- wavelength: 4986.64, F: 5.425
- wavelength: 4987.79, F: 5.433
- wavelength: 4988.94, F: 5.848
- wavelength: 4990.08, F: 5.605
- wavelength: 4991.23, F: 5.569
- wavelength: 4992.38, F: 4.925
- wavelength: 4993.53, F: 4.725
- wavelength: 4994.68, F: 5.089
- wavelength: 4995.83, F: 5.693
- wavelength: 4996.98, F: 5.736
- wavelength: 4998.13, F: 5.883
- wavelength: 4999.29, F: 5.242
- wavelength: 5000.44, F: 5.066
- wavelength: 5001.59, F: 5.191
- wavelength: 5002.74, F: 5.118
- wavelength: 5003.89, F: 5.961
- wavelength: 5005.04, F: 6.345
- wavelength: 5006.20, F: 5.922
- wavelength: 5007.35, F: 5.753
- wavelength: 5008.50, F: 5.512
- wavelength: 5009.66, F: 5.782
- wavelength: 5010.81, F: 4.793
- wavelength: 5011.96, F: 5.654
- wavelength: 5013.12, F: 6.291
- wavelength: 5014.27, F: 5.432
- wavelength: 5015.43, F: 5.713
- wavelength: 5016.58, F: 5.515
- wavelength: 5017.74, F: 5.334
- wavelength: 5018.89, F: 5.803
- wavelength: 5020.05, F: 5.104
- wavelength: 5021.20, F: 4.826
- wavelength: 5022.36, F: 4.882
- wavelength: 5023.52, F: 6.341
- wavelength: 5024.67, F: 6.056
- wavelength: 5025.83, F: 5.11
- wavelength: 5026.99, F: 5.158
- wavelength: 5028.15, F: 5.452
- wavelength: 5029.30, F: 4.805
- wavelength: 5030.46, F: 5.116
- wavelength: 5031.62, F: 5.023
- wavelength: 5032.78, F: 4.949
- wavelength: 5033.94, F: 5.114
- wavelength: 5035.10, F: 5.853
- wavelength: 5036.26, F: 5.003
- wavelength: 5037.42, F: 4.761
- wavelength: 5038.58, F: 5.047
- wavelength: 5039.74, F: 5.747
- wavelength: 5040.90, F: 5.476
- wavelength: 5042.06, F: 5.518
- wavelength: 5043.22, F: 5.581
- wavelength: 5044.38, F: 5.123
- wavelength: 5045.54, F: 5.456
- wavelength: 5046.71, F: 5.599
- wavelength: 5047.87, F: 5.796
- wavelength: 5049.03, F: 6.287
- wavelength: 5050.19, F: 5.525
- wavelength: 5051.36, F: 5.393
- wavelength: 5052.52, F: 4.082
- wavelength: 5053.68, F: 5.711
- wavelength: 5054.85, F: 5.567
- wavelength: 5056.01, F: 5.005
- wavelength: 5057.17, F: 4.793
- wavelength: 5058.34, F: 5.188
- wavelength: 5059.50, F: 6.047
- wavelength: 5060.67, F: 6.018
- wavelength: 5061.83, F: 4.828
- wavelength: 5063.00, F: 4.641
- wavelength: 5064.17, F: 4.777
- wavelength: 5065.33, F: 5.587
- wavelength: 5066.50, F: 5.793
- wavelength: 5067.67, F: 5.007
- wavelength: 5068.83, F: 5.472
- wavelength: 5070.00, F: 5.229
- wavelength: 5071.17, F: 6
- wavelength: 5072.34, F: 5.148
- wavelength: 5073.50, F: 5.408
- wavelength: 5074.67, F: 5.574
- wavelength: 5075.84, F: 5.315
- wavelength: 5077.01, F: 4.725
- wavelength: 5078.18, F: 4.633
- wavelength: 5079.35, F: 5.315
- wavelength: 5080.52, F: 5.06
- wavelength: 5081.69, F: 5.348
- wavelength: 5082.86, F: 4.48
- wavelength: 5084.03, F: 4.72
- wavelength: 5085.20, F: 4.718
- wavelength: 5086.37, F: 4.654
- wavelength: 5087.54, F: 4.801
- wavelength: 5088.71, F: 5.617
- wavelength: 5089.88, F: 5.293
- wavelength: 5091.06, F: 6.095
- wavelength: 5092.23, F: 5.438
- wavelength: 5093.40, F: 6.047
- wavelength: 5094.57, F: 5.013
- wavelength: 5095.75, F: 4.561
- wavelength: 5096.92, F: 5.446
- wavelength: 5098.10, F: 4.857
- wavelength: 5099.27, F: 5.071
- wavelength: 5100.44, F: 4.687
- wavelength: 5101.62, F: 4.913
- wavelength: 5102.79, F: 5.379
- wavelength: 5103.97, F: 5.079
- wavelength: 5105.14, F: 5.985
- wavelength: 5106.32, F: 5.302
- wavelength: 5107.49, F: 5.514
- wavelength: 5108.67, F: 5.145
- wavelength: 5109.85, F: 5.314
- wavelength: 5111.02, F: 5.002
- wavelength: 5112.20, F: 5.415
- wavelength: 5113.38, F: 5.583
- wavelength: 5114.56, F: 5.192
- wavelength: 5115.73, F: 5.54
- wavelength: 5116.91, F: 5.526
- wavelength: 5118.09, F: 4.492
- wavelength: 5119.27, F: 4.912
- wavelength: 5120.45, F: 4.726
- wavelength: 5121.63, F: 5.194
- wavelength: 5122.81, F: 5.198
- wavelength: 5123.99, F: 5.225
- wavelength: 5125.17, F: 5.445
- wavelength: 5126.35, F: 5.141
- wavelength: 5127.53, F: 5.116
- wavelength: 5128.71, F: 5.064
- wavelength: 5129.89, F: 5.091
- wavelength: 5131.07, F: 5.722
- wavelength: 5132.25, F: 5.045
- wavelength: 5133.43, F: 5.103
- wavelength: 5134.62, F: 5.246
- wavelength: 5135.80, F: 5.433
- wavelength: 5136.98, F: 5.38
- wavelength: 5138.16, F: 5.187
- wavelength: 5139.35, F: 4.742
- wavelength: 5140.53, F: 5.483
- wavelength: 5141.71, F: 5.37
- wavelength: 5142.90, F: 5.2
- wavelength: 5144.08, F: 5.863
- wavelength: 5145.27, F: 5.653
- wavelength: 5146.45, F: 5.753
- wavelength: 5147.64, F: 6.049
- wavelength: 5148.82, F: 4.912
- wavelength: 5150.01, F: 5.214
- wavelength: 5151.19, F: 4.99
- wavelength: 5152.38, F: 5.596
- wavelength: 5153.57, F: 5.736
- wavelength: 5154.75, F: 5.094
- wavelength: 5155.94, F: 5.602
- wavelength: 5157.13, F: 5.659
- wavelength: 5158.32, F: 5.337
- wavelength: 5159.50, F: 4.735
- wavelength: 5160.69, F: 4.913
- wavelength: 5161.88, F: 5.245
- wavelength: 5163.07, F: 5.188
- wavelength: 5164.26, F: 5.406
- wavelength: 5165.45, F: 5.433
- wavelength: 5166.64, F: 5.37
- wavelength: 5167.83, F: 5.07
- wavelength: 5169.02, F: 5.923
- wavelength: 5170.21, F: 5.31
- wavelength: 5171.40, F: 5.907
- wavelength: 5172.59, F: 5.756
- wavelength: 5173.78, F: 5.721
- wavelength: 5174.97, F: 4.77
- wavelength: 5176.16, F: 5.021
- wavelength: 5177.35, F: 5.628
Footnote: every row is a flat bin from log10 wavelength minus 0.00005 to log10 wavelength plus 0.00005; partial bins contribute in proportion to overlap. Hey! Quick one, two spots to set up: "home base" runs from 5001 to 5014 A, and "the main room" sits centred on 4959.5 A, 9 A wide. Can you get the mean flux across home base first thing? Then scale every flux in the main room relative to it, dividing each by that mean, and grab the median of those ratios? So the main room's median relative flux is 0.955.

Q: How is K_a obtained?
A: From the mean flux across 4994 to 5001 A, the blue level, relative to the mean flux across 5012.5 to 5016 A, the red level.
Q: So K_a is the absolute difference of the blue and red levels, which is 0.36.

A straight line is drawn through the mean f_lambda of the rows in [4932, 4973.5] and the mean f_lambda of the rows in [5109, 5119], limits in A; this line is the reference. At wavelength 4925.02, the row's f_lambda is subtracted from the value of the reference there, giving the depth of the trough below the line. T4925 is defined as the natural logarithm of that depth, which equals -0.68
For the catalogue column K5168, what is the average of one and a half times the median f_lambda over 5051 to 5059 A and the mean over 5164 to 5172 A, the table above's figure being 6.64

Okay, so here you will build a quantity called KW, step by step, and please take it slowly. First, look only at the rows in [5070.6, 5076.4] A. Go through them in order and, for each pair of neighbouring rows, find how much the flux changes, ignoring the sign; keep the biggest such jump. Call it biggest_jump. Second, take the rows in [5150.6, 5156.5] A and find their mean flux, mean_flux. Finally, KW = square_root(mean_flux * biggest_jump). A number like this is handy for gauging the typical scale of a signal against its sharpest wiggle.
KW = 2.1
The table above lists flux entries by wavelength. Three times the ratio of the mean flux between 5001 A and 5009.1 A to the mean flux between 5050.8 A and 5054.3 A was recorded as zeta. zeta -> 3.37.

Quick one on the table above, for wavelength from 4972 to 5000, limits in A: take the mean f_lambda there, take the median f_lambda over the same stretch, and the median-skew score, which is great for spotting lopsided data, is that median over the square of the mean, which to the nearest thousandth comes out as 0.184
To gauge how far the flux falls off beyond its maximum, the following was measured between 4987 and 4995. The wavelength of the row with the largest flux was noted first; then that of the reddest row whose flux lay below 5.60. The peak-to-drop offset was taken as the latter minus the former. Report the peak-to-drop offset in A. 5.7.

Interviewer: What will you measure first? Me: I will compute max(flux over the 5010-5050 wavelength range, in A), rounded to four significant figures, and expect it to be 6.341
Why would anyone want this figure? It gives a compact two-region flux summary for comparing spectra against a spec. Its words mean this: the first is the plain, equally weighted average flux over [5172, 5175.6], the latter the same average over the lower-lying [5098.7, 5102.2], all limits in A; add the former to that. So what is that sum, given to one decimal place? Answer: 10.3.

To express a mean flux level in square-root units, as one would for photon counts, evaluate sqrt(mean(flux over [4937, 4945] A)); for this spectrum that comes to 2.357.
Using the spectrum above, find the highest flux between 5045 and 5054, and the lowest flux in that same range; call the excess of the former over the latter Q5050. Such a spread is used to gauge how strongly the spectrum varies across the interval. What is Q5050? 2.2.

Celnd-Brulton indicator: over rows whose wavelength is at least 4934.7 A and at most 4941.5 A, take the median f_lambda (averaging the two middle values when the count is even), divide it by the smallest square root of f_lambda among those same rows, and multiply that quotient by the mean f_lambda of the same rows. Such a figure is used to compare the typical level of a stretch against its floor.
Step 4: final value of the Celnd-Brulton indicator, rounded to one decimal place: 13.7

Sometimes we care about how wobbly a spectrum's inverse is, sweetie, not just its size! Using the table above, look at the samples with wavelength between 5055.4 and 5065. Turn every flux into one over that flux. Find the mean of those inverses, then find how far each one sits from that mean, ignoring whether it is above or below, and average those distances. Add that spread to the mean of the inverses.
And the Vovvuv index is 0.211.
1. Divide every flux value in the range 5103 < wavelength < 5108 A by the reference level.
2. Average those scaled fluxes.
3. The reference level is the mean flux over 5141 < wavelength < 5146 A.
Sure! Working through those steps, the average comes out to 0.99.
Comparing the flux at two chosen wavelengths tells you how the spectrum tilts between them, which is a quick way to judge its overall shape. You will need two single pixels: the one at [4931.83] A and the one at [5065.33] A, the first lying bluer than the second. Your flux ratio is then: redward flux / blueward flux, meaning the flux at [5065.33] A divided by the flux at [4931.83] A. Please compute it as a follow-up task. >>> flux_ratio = 1.06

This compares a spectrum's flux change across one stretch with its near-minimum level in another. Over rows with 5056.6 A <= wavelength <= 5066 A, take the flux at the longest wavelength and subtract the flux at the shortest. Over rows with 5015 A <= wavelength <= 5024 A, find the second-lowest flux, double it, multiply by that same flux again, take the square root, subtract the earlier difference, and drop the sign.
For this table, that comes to 6.1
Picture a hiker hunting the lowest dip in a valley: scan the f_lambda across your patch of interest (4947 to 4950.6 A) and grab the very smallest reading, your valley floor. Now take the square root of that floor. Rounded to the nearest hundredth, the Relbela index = 2.37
